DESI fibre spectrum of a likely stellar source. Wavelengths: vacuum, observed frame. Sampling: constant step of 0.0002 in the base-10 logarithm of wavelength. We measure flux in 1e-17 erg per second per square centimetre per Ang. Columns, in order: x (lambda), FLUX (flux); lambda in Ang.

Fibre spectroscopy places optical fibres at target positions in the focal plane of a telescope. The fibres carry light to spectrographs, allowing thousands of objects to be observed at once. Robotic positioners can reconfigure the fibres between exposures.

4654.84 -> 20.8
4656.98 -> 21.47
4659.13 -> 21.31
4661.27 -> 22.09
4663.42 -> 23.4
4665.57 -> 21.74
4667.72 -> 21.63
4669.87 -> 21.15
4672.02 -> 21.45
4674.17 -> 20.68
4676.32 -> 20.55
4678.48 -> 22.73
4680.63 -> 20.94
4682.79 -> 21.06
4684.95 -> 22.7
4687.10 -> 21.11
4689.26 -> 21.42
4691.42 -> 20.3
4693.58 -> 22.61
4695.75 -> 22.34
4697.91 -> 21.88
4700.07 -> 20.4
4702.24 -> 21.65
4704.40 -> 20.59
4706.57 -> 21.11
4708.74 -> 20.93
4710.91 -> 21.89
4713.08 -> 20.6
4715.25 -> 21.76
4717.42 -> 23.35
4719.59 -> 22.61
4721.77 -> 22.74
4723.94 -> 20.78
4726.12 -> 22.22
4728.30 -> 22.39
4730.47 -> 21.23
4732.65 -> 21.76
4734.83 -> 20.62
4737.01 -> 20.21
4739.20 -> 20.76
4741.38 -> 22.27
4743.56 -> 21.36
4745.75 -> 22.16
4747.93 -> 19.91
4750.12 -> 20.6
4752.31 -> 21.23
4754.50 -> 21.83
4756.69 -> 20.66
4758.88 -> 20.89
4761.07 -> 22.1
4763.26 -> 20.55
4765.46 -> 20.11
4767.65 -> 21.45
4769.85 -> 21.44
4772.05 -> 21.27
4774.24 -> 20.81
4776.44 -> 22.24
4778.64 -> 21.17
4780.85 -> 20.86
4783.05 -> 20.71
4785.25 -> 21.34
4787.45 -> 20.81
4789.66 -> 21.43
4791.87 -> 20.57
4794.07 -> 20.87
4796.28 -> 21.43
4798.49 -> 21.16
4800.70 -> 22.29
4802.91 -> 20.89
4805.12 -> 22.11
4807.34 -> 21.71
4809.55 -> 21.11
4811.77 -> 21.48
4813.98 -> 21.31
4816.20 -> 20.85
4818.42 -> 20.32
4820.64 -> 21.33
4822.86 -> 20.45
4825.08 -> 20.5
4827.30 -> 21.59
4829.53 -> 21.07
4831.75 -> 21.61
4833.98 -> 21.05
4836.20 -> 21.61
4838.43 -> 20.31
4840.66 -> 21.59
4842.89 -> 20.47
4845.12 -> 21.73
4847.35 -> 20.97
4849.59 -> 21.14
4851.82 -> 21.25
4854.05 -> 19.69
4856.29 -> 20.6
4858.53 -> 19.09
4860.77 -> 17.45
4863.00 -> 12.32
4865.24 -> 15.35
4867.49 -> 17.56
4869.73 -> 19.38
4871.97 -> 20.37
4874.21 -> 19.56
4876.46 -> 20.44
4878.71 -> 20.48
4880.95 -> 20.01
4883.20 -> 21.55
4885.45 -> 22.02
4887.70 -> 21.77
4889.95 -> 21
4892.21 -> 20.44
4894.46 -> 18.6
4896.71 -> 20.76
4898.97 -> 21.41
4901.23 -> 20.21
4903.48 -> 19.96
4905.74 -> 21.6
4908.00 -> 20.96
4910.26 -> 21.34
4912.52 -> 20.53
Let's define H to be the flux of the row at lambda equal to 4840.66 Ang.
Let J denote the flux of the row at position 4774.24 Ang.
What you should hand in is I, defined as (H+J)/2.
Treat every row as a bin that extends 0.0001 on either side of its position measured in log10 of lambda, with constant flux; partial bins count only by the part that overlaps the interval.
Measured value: 21.2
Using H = 21.59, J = 20.81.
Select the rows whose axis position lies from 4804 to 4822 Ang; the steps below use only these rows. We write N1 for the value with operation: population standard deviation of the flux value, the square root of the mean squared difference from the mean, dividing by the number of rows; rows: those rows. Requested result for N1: 0.5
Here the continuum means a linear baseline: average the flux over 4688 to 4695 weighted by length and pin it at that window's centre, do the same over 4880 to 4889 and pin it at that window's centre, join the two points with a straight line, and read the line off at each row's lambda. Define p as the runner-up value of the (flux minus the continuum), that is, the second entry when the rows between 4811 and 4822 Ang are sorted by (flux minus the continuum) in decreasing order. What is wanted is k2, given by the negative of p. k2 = 0.1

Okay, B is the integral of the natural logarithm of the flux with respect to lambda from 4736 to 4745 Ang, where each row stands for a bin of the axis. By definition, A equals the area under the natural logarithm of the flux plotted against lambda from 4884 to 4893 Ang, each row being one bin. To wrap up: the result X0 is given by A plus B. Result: 55.0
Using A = 27.5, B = 27.5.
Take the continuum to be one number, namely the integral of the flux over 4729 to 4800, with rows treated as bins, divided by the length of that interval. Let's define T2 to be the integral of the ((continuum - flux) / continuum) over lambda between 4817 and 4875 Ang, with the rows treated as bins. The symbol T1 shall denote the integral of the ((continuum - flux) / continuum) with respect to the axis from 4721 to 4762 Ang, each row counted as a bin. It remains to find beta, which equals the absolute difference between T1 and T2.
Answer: 3.7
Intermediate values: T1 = -0.40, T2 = 3.3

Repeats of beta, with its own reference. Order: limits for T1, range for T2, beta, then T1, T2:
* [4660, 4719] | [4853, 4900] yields 4.8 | -1.20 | 3.6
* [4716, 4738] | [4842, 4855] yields 0.8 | -0.69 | 0.1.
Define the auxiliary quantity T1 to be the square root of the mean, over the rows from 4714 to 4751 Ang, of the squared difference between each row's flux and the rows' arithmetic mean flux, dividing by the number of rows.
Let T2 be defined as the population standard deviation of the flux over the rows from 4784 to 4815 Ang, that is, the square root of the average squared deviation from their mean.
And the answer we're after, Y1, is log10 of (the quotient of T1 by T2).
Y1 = 0.3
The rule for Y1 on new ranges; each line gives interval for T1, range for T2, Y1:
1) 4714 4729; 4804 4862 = -0.1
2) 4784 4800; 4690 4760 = -0.4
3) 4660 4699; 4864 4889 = -0.4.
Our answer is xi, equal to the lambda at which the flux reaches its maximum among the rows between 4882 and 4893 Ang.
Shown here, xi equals 4885.45 Ang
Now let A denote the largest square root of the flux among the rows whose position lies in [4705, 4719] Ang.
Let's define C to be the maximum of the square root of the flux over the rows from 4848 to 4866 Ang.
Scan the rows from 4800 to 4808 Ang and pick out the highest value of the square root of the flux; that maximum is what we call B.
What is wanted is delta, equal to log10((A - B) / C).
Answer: -1.6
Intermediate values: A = 4.83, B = 4.72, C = 4.61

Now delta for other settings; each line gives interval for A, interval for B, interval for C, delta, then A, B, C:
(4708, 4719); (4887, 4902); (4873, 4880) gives -1.4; 4.83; 4.67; 4.53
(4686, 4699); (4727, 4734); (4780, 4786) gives -2.3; 4.75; 4.73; 4.62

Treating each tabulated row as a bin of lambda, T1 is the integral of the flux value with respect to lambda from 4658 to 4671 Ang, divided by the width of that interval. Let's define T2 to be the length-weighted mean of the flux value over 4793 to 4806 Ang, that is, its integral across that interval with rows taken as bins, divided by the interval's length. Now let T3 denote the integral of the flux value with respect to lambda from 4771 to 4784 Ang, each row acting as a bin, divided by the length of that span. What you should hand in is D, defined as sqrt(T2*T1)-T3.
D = 0.5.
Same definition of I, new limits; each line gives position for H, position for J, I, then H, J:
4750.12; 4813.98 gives 21.0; 20.6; 21.31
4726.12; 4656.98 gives 21.8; 22.22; 21.47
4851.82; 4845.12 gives 21.5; 21.25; 21.73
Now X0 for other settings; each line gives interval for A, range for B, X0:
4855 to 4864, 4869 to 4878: 52.5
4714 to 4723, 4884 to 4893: 55.6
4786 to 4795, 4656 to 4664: 52.1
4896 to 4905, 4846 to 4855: 54.6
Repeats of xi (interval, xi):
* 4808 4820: 4811.77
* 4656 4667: 4663.42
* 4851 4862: 4851.82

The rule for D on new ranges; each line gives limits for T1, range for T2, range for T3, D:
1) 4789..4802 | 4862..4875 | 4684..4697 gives -2.5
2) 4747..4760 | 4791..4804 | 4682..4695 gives -0.5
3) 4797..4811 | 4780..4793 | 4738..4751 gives 0.1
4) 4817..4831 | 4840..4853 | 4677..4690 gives -0.6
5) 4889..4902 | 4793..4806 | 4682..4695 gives -0.6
